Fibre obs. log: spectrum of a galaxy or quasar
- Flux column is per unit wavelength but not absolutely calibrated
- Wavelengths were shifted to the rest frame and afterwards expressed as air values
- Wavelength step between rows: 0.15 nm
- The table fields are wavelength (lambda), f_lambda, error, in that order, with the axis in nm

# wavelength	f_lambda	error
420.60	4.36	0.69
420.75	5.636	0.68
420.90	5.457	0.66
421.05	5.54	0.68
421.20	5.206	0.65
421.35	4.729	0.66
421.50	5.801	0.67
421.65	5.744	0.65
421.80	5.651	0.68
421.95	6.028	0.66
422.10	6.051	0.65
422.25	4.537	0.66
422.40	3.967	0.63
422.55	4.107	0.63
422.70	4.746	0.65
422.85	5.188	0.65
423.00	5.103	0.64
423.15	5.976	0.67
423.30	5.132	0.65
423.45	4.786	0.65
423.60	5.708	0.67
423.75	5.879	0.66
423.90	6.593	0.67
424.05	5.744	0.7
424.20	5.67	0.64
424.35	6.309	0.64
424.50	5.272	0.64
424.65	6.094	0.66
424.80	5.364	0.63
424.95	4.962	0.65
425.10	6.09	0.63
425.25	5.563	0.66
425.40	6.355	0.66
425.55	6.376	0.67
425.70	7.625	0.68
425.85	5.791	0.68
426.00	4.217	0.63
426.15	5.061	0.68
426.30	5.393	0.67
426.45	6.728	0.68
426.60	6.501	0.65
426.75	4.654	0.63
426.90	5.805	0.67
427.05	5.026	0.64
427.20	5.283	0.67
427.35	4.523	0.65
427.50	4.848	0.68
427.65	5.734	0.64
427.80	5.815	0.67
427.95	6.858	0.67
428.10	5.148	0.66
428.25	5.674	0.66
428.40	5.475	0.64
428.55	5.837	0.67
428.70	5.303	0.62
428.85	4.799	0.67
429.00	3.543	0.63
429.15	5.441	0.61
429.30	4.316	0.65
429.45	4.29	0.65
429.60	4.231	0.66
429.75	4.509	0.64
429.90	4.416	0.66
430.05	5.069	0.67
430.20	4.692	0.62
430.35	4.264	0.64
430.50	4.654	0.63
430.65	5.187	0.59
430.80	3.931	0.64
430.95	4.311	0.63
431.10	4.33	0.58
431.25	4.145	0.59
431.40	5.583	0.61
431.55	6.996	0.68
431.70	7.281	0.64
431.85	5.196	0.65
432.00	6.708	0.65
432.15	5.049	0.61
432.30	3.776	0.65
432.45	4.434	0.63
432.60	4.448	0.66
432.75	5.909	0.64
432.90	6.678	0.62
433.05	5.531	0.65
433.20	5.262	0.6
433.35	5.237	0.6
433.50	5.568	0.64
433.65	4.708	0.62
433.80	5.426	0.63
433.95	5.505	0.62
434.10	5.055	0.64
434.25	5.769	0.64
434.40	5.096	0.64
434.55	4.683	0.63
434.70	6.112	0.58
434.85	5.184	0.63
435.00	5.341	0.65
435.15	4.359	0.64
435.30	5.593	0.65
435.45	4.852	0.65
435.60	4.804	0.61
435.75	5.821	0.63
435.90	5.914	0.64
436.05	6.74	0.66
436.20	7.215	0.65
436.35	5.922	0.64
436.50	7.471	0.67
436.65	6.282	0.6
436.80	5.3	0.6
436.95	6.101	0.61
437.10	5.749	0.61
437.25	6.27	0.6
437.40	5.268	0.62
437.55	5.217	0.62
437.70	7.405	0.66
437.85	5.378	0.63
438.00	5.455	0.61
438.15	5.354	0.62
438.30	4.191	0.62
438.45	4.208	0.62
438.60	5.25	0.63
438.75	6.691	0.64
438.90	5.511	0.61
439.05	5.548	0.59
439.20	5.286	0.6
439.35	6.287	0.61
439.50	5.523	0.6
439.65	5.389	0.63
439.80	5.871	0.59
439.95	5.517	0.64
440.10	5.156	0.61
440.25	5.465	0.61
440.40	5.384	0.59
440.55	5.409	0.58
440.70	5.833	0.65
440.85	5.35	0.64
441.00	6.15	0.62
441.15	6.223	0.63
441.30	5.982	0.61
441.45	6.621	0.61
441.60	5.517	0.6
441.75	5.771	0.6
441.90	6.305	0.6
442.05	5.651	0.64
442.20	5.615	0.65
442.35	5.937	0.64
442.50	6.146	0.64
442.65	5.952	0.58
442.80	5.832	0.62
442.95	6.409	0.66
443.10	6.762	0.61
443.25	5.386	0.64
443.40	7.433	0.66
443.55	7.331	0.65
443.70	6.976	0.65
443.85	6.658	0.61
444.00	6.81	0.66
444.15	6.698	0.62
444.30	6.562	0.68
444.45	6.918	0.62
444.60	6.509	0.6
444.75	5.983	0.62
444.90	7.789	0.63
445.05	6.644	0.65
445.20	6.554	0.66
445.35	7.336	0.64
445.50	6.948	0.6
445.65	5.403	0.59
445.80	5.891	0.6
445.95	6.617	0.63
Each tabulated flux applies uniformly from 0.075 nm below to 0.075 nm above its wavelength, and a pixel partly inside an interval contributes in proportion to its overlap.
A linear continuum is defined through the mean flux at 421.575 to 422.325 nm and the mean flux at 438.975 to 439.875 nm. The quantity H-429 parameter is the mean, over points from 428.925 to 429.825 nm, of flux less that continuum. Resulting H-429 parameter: -1.2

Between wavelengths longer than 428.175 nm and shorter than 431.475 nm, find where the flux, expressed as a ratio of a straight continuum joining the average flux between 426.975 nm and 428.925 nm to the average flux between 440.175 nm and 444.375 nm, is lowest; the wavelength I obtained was 429.00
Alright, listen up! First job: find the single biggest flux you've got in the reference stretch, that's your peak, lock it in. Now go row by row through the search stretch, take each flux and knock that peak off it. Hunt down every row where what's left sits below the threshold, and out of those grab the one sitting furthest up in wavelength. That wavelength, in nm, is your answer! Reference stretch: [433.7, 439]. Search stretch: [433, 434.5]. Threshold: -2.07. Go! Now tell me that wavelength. 434.40 nm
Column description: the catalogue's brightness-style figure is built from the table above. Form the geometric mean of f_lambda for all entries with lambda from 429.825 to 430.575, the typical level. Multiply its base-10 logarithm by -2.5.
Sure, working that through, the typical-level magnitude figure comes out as -1.66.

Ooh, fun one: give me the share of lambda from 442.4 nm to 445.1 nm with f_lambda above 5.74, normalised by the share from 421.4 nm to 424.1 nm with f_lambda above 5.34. 1.7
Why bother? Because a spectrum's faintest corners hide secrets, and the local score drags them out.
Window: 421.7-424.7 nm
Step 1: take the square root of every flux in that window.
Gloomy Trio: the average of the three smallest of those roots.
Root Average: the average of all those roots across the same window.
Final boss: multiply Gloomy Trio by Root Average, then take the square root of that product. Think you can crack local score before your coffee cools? 2.18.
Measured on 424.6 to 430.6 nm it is 2.14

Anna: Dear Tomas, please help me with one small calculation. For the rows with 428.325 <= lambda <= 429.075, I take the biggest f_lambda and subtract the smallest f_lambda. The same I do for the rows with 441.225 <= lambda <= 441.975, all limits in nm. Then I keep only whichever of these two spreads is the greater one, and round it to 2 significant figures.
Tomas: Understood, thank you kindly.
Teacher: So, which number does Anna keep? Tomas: 2.3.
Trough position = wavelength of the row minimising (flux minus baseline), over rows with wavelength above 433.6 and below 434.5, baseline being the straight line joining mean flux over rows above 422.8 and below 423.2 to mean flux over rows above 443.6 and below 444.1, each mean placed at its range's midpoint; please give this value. 433.65 nm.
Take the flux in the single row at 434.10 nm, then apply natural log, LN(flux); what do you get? 1.62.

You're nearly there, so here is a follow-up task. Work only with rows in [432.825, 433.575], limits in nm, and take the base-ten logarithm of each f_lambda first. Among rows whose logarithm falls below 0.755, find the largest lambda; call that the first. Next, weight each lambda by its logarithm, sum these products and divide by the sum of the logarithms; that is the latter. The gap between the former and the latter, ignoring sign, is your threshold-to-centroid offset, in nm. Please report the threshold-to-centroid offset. 0.31 nm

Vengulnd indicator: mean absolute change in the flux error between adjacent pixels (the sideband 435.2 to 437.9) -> 0.019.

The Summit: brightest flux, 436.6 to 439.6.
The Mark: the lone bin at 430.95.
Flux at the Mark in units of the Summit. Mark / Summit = 0.58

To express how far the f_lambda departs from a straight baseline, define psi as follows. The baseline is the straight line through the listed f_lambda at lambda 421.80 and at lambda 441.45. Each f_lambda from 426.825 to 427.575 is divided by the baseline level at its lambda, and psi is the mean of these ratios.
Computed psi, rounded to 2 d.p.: 0.86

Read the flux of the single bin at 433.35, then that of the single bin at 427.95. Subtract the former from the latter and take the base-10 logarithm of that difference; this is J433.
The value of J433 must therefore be 0.21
